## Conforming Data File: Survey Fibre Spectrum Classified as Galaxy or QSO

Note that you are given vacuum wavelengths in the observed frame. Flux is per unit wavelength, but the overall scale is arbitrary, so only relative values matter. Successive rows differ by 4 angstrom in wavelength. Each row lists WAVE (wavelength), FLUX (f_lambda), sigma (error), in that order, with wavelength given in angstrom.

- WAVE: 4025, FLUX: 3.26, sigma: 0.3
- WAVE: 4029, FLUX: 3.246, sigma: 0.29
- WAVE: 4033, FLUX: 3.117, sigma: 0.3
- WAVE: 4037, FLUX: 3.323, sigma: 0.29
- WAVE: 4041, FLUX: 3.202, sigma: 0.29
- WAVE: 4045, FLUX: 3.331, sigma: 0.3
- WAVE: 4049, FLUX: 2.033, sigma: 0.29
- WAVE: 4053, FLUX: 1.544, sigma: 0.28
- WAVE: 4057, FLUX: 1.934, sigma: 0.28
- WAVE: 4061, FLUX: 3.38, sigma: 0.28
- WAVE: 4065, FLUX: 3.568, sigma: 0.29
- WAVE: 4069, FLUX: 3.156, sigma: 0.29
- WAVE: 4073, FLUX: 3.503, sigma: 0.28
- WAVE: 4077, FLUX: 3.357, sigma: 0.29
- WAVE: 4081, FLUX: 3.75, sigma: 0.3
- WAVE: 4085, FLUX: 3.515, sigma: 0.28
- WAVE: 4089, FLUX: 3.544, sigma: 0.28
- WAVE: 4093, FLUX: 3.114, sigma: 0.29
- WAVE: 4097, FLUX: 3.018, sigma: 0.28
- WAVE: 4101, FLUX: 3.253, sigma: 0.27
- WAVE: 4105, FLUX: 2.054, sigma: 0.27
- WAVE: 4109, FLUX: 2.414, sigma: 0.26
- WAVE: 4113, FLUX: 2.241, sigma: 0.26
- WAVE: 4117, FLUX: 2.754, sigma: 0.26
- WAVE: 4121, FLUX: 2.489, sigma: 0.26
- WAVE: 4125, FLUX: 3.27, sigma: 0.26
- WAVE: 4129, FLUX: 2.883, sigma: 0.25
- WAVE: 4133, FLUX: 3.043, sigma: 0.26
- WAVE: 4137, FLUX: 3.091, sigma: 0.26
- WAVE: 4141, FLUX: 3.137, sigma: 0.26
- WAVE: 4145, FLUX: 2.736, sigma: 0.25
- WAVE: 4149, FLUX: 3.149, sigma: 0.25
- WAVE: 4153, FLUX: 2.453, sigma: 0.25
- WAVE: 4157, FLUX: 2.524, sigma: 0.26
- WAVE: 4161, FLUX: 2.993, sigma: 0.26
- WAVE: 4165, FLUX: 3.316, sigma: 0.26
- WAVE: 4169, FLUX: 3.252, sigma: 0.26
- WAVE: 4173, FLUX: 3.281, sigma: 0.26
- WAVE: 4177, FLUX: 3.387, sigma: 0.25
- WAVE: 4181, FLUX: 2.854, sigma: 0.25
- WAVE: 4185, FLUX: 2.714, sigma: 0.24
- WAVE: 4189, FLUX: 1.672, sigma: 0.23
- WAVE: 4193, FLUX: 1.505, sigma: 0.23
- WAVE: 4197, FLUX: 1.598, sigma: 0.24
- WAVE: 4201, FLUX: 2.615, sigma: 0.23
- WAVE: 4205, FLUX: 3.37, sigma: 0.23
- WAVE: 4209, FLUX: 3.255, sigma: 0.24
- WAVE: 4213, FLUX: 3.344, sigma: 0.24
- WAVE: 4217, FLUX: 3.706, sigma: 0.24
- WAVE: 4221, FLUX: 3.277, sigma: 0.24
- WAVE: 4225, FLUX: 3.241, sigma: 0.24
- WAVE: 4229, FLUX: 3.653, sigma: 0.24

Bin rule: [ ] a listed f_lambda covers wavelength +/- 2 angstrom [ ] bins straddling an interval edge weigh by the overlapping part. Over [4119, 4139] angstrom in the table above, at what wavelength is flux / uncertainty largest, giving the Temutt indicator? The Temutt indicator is 4125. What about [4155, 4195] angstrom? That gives 4177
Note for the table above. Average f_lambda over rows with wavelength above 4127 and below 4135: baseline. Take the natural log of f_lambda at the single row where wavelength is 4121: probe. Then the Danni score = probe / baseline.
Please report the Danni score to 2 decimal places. 0.31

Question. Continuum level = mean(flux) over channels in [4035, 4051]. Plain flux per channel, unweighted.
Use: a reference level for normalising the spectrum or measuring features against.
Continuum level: 3.0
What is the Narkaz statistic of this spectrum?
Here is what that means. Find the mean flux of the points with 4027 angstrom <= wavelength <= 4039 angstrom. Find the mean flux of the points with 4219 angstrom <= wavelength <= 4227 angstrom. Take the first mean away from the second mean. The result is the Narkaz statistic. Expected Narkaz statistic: 0.0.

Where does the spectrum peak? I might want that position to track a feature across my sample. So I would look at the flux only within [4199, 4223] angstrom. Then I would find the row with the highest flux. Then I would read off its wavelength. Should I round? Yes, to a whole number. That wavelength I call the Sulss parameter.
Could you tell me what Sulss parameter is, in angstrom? 4217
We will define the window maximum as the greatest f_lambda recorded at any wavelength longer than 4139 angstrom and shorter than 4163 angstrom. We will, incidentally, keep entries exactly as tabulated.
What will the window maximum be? 3.149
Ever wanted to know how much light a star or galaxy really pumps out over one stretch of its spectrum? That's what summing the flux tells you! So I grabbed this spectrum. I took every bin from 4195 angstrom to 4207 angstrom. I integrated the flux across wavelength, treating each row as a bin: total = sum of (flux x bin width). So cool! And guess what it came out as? 30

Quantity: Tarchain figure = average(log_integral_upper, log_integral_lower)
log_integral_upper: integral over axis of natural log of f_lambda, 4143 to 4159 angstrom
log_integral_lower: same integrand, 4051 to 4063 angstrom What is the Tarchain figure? 13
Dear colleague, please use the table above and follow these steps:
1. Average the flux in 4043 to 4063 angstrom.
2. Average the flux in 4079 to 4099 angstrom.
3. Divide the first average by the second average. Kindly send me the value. 0.72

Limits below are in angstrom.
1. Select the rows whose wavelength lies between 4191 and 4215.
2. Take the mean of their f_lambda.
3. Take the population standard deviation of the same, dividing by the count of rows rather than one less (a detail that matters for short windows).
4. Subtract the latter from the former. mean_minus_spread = 1.8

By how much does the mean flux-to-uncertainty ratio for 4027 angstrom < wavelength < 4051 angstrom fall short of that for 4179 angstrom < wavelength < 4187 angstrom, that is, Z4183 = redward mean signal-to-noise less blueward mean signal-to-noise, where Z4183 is 1.0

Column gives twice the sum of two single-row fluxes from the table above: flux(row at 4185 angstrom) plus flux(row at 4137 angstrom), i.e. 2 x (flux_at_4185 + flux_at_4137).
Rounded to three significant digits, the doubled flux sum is 11.6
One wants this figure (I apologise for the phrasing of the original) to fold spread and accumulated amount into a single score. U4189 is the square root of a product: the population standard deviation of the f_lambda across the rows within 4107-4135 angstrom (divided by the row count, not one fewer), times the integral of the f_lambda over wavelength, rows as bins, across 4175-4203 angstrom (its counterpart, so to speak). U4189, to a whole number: 5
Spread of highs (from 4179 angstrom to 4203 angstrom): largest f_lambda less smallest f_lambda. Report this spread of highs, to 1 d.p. 1.3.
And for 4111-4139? 1.0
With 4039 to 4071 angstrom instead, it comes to 2.0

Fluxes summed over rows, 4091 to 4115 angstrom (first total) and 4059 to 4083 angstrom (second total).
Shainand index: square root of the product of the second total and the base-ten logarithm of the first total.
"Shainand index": 5.00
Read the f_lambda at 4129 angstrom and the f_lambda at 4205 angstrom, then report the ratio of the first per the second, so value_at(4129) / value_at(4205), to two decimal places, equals 0.86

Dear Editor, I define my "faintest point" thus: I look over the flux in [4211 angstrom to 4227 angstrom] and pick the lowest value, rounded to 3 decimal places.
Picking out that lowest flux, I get 3.241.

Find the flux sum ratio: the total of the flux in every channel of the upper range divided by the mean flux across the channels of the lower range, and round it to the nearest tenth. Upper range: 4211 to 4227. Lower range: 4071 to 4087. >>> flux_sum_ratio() 3.8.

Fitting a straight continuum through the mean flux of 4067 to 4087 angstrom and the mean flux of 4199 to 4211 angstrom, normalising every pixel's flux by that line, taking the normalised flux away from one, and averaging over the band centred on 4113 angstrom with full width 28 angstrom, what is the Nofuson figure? 0.21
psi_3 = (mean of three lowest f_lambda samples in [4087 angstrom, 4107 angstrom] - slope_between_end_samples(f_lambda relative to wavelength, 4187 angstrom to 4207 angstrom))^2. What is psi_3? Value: 7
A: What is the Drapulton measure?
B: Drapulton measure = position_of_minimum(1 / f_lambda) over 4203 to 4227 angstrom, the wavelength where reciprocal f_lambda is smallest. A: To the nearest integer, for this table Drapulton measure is 4217 angstrom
